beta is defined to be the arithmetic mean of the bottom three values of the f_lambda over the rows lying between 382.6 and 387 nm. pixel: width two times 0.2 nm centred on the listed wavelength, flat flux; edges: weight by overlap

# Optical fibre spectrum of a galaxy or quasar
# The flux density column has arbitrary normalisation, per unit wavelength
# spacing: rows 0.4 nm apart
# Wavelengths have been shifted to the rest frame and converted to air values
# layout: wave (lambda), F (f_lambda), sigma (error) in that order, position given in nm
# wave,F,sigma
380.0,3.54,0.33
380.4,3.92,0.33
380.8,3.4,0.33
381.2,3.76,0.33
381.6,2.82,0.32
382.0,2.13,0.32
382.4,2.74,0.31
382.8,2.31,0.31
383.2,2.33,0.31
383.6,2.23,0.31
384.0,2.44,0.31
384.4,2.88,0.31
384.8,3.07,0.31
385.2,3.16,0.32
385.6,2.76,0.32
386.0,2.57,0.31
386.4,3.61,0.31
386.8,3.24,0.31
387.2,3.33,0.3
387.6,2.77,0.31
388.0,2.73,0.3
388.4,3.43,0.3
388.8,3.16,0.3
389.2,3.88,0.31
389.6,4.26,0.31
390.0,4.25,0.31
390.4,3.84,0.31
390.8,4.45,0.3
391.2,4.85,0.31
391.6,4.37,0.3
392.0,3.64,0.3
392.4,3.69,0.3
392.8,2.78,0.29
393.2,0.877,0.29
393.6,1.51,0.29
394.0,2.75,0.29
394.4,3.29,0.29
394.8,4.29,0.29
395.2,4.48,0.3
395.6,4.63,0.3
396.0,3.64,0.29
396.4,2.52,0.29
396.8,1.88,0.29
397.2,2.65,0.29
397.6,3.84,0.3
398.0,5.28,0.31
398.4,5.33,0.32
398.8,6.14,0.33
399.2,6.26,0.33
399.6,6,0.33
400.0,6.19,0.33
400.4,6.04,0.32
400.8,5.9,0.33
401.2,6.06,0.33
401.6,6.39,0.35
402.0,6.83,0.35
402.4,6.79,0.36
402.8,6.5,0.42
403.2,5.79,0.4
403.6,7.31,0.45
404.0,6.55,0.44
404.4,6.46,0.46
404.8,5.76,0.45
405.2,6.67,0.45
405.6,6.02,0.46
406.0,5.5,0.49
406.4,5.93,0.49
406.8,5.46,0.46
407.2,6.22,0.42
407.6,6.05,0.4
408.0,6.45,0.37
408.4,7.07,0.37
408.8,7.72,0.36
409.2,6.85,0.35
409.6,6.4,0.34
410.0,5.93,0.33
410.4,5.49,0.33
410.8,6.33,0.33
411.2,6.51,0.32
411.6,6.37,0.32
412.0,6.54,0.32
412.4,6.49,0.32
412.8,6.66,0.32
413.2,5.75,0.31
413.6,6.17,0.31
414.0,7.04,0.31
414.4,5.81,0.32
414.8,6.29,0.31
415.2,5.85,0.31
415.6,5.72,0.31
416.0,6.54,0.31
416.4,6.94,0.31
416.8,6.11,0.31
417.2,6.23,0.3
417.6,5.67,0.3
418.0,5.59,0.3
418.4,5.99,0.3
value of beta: 2.29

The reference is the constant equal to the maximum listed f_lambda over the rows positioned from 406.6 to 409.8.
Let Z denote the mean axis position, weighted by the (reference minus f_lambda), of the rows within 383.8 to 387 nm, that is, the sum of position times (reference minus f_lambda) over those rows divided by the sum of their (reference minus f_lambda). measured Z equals 385.36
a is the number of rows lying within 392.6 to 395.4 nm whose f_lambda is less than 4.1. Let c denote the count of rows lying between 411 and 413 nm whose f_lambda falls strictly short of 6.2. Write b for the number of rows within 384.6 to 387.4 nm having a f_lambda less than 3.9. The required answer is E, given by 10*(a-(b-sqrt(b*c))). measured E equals -20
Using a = 5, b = 7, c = 0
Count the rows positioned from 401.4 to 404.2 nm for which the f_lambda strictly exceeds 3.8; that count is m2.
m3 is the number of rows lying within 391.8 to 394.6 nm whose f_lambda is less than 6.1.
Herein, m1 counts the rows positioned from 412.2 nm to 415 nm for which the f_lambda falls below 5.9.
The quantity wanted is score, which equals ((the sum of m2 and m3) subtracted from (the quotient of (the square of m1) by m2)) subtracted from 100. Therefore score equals 113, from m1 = 2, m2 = 7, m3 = 7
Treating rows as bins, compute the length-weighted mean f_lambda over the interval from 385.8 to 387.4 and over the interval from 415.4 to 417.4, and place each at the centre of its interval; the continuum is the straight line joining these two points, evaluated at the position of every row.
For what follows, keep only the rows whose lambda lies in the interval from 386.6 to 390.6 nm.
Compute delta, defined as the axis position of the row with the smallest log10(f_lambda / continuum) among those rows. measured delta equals 388.0 nm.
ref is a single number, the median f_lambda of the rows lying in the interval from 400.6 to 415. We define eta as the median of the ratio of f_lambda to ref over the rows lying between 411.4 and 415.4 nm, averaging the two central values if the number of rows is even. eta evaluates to 1.0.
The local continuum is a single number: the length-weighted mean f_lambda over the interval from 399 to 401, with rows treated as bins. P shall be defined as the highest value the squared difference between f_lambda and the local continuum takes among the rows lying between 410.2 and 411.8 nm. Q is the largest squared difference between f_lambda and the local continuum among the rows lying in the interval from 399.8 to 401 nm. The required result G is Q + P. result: 0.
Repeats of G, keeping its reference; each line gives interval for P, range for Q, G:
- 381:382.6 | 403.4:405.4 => 17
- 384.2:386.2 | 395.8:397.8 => 30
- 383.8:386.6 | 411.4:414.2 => 14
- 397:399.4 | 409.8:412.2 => 12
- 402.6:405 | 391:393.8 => 29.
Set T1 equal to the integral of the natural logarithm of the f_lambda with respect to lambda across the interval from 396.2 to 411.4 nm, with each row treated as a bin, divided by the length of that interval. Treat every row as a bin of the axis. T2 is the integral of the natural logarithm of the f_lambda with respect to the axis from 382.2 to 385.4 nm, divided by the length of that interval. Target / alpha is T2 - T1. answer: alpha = -0.77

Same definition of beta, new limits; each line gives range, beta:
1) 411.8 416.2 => 5.76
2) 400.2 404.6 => 5.91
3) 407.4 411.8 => 5.82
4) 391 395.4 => 1.71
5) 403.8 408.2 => 5.57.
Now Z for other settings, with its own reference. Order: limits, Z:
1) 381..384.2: 382.66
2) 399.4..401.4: 400.41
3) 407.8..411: 409.71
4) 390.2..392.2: 391.21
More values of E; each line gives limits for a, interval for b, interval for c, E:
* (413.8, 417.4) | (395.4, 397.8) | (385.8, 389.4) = 17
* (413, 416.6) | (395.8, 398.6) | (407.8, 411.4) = -18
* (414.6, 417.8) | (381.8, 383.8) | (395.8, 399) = 13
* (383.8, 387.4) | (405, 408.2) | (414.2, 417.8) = 90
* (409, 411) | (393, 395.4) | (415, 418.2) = 5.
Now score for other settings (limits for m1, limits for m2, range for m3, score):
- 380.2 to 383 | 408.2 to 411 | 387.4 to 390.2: 107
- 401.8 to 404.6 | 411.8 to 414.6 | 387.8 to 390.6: 114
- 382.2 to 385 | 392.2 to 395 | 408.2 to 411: 54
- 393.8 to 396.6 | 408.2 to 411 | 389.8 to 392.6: 107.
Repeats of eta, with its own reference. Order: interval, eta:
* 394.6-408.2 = 0.9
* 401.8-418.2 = 1.0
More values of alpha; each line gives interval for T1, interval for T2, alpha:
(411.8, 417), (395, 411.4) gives -0.12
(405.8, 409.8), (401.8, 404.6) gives 0.04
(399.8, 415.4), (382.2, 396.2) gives -0.70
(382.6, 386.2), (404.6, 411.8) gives 0.87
